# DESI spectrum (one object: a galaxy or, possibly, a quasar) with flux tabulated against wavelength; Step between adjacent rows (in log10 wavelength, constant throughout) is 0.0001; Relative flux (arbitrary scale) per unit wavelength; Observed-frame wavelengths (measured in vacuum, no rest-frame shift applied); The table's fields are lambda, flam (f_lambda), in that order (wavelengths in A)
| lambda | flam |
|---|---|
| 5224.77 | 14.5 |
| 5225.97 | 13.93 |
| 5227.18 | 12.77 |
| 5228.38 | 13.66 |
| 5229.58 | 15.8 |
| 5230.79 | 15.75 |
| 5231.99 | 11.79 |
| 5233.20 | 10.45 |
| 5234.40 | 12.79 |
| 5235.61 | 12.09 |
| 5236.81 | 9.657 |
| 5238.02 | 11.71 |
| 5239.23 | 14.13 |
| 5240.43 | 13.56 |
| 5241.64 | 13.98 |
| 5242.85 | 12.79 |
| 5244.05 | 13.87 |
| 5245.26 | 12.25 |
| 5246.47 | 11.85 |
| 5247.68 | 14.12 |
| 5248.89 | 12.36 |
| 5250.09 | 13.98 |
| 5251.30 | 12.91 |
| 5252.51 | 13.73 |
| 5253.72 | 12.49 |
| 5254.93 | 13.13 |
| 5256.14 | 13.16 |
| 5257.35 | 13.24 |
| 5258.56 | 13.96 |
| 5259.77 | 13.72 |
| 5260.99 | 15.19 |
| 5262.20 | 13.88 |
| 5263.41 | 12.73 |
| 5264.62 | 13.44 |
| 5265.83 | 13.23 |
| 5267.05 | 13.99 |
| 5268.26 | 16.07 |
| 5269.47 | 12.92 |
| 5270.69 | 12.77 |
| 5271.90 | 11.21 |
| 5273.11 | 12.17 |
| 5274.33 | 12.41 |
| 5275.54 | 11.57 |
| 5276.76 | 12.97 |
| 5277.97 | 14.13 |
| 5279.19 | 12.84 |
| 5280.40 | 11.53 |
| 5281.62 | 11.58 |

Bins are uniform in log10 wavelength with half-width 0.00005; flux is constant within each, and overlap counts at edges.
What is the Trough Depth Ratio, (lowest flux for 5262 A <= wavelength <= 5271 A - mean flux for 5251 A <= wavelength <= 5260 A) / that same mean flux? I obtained -0.042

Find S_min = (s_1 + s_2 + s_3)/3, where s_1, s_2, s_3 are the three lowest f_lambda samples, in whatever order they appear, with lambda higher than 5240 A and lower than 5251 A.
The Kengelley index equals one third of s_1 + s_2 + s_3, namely 12.2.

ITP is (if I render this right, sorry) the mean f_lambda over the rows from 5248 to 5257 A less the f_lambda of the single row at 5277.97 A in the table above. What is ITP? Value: -1.0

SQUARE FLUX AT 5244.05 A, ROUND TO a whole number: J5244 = 192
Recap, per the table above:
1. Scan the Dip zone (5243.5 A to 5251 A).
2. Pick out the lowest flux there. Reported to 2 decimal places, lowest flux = 11.85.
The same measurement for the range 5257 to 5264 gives 12.73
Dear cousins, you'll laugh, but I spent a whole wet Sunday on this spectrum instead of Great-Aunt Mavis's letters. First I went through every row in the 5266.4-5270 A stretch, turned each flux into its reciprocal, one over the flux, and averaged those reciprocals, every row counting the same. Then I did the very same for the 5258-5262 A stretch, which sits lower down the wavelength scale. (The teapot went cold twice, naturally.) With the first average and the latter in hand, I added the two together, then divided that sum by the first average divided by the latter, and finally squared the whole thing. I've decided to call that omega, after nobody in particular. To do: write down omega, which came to 0.020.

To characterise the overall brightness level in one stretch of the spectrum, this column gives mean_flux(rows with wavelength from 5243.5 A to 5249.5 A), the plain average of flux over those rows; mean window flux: 12.9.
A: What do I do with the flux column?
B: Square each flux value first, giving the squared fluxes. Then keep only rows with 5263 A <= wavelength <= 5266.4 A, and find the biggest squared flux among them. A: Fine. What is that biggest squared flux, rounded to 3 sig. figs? 181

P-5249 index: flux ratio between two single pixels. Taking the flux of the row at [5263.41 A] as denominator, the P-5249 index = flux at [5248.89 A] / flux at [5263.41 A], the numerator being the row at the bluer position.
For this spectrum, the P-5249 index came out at 0.97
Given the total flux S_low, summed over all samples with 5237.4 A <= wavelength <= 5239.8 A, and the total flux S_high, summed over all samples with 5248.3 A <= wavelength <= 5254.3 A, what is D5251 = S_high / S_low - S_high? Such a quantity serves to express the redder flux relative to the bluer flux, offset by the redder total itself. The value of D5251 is -63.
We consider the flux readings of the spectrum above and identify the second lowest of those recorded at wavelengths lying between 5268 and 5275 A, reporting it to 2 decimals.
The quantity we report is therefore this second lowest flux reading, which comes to 12.17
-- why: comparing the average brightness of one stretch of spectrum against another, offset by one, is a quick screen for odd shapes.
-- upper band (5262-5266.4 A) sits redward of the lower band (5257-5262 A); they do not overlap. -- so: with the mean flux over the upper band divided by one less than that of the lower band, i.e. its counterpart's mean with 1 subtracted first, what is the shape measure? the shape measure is 1.02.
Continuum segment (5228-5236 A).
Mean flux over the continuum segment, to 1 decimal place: 13.2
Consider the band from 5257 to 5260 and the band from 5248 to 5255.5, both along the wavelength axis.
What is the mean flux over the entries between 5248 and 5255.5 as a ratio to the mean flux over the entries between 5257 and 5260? 0.96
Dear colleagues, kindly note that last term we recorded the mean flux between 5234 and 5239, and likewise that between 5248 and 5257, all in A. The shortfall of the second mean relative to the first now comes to -1.5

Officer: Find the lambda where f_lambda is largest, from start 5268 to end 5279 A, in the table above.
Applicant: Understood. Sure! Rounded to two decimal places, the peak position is 5268.26 A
